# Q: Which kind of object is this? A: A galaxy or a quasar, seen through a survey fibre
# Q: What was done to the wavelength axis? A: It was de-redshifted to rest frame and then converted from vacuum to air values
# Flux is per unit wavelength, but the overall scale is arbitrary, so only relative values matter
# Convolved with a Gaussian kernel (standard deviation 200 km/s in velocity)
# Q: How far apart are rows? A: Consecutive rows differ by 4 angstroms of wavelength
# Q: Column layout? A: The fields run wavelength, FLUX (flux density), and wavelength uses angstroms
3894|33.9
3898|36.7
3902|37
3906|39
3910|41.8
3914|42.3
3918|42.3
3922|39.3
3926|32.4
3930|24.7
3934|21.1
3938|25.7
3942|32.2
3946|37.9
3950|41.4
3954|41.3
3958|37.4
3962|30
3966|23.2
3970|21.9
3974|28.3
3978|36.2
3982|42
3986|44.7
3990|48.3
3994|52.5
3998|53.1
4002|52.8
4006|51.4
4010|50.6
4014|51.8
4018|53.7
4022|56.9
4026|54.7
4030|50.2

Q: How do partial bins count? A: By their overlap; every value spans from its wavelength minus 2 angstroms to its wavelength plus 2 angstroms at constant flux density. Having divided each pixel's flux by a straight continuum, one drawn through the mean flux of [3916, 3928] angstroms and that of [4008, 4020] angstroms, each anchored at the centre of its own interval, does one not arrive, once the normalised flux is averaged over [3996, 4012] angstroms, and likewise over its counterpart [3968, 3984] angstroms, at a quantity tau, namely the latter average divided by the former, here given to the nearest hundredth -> 0.67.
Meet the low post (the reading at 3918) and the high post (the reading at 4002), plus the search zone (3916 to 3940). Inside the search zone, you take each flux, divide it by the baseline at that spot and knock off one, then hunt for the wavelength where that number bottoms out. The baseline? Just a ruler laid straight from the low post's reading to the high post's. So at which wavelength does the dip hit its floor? 3934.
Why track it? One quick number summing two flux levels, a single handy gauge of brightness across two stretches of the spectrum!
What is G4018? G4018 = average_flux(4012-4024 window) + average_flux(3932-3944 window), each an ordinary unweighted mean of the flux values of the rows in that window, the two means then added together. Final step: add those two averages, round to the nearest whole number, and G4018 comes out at 80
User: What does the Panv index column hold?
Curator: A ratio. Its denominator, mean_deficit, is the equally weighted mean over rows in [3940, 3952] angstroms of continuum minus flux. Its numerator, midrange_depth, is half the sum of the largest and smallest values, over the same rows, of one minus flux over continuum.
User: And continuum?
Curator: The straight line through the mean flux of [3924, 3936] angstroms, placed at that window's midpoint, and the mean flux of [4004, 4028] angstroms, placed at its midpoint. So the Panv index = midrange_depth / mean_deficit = 0.030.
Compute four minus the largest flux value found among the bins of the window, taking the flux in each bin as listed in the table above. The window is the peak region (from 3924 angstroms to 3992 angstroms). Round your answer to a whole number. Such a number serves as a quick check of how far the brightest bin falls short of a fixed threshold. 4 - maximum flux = -44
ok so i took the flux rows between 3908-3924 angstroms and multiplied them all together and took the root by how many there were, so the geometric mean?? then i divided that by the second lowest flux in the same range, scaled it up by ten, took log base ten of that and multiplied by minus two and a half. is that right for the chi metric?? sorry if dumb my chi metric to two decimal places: -2.49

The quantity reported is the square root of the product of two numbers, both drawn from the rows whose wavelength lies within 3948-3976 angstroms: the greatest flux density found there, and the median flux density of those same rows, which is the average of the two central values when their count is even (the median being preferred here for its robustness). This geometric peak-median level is 35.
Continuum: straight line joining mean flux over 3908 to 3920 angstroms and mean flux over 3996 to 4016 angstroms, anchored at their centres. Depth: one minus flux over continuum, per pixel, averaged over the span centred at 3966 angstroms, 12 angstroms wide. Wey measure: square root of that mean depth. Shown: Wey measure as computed 0.689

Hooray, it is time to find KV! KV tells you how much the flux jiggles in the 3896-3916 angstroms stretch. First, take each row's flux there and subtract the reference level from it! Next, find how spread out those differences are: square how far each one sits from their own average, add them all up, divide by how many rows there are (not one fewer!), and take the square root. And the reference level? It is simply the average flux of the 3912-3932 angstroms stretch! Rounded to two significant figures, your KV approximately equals 2.3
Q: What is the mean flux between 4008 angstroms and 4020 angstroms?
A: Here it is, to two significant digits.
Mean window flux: 52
